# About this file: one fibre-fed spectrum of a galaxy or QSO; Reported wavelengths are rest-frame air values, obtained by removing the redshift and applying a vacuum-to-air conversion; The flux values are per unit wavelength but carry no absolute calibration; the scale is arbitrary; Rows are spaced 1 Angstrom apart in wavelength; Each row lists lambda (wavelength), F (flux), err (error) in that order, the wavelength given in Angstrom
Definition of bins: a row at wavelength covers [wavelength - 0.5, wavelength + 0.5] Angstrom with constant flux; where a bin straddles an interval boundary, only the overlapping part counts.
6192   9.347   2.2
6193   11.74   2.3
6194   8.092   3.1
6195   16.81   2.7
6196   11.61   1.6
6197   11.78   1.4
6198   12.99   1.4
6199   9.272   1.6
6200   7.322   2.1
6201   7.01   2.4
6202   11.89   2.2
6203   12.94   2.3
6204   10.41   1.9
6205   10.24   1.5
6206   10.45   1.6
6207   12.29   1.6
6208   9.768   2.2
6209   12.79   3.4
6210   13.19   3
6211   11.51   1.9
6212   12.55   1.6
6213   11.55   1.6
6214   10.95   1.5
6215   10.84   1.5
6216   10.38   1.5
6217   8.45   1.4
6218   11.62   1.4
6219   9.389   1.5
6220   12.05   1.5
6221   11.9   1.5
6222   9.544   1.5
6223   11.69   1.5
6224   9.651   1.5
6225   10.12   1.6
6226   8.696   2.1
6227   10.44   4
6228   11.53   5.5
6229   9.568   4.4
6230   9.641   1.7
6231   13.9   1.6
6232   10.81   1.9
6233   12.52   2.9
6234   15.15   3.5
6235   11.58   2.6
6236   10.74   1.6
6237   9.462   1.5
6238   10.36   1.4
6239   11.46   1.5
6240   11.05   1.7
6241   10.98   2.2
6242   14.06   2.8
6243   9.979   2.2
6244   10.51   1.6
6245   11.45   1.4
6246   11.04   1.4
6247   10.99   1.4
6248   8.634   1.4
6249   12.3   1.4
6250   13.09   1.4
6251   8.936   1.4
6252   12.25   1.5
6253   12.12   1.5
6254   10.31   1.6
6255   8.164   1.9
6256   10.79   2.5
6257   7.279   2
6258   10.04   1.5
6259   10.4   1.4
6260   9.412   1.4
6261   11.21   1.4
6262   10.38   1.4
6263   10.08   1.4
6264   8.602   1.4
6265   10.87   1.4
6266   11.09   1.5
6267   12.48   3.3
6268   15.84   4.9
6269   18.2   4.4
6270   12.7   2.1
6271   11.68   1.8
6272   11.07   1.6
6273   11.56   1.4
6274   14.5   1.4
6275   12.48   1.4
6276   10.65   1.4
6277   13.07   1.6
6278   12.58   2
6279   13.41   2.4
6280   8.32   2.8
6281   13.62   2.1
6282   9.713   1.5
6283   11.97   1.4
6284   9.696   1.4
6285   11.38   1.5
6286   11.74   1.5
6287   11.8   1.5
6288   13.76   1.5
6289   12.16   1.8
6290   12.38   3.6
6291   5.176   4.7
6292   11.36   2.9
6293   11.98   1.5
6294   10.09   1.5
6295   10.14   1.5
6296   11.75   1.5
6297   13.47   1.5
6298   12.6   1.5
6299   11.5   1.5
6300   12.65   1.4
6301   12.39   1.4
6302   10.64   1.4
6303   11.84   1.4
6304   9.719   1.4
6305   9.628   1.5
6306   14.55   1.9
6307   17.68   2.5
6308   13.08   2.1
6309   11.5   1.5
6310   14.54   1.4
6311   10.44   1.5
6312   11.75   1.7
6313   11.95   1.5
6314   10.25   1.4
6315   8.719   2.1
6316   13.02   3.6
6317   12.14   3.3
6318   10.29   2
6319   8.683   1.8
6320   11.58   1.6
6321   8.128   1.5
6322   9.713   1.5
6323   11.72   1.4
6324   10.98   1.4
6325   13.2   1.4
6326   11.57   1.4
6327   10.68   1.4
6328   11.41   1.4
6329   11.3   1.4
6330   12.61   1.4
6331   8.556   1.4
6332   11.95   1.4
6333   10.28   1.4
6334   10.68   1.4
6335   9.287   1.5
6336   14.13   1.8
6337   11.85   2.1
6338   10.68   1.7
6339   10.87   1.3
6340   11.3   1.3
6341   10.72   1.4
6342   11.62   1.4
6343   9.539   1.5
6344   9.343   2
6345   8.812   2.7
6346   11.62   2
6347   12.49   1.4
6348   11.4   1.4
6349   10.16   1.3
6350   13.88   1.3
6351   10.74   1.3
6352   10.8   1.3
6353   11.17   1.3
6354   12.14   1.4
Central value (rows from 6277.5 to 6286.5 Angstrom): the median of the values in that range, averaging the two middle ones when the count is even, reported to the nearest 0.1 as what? 11.7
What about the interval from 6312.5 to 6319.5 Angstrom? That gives 10.3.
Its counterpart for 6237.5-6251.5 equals 11.0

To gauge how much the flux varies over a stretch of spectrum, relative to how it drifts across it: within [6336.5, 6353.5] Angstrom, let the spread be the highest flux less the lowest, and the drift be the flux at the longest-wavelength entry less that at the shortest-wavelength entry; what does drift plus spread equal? 4.4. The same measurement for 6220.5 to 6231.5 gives 7.2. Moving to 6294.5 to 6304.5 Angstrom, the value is 3.3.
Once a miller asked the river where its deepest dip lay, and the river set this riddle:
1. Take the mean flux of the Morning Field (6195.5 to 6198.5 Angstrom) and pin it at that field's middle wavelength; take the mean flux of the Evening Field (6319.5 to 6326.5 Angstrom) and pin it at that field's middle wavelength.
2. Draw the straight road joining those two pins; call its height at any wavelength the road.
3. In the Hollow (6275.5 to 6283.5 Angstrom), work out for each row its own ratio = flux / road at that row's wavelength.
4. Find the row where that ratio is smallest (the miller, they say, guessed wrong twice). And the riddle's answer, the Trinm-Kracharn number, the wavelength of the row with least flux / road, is 6280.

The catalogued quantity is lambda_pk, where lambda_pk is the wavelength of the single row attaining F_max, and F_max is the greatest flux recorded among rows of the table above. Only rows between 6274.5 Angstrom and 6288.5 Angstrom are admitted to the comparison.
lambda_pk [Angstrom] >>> 6288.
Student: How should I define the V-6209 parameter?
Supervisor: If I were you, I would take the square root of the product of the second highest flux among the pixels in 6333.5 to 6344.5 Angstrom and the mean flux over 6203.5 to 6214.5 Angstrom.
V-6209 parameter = 11.6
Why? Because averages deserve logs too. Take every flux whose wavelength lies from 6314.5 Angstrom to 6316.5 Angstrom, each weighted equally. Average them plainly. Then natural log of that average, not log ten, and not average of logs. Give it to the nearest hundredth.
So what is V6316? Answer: 2.39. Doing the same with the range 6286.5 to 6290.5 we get 2.53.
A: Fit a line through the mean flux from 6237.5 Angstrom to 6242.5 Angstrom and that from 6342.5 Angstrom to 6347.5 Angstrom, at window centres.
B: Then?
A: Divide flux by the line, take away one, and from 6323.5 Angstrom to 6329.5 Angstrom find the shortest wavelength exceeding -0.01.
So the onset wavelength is 6324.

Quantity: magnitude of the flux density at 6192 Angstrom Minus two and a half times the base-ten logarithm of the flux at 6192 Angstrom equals -2.43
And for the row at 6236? -2.58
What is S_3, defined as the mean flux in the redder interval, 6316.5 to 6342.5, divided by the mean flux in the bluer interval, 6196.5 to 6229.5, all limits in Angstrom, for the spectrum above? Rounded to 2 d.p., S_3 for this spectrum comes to 1.02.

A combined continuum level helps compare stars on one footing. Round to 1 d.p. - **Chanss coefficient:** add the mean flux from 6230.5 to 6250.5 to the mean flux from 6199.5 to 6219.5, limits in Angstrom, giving 22.3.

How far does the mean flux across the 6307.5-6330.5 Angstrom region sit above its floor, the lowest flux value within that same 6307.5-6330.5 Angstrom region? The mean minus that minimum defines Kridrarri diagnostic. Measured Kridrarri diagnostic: 3.1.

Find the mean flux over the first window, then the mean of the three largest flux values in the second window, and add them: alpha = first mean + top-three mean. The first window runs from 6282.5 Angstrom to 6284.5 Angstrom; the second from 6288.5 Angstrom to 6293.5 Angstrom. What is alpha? 23.0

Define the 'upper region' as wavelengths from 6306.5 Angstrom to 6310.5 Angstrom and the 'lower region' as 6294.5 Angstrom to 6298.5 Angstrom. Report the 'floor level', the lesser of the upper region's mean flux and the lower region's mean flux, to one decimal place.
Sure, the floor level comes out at 12.0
